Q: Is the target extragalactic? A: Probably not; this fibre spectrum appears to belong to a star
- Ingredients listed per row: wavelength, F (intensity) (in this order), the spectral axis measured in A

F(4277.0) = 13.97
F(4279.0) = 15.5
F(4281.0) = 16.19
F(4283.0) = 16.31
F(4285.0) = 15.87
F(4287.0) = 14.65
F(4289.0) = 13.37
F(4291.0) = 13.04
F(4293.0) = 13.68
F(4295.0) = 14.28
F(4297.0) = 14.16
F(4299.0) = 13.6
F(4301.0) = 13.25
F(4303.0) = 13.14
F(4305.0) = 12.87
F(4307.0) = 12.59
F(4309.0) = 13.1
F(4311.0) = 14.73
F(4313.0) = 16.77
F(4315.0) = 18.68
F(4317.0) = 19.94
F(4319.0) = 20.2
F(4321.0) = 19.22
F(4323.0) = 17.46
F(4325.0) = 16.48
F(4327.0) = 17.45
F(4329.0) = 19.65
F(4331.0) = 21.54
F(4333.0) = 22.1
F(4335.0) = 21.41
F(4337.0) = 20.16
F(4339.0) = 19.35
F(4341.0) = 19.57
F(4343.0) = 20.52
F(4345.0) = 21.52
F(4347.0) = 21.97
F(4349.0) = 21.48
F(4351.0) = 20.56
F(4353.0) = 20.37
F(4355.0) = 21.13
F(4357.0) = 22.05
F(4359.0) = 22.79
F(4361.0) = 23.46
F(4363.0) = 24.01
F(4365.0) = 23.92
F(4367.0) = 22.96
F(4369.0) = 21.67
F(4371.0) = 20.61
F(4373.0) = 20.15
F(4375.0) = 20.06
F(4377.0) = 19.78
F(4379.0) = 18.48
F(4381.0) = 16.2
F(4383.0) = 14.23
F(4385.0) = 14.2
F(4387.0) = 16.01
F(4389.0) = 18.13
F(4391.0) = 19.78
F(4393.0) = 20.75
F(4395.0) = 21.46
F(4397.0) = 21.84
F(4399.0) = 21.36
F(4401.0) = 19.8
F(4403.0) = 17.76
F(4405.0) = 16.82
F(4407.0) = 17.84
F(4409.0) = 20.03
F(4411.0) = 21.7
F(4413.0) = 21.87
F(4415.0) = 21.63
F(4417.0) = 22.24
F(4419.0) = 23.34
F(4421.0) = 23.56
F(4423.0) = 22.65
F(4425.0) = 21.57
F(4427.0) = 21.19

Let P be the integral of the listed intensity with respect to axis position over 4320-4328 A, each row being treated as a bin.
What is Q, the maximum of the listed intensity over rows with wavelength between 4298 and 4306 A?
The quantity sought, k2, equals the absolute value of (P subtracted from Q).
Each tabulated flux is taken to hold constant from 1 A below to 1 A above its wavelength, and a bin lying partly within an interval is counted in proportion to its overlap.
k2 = 128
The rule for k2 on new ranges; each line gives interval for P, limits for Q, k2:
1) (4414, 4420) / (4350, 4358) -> 112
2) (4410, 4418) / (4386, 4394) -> 154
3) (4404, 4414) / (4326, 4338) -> 174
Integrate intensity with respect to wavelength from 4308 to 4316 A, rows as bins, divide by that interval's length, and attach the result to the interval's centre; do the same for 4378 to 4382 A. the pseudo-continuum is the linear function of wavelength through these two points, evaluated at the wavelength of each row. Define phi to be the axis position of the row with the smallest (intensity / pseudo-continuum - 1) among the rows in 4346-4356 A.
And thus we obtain 4353.0 A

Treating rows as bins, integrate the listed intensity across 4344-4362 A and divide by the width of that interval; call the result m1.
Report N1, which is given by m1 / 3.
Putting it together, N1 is 7.2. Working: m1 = 22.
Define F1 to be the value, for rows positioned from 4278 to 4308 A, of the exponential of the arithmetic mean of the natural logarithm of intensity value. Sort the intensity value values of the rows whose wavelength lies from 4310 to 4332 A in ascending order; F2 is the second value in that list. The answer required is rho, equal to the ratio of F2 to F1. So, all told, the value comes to 1.2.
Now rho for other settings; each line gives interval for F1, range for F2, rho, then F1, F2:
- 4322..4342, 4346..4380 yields 1.0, 19.4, 19.78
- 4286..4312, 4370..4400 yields 1.0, 13.6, 14.23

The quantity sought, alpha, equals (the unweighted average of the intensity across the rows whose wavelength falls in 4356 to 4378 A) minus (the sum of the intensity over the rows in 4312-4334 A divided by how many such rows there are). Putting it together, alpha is 3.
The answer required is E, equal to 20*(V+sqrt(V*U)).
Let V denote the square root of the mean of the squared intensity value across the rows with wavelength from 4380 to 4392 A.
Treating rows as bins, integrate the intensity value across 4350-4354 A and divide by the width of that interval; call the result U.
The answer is 699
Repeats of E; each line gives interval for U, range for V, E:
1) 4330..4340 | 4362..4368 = 917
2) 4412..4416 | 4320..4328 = 746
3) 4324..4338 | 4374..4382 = 759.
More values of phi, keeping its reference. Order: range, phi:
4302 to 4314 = 4307.0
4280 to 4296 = 4291.0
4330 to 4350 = 4339.0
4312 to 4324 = 4313.0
